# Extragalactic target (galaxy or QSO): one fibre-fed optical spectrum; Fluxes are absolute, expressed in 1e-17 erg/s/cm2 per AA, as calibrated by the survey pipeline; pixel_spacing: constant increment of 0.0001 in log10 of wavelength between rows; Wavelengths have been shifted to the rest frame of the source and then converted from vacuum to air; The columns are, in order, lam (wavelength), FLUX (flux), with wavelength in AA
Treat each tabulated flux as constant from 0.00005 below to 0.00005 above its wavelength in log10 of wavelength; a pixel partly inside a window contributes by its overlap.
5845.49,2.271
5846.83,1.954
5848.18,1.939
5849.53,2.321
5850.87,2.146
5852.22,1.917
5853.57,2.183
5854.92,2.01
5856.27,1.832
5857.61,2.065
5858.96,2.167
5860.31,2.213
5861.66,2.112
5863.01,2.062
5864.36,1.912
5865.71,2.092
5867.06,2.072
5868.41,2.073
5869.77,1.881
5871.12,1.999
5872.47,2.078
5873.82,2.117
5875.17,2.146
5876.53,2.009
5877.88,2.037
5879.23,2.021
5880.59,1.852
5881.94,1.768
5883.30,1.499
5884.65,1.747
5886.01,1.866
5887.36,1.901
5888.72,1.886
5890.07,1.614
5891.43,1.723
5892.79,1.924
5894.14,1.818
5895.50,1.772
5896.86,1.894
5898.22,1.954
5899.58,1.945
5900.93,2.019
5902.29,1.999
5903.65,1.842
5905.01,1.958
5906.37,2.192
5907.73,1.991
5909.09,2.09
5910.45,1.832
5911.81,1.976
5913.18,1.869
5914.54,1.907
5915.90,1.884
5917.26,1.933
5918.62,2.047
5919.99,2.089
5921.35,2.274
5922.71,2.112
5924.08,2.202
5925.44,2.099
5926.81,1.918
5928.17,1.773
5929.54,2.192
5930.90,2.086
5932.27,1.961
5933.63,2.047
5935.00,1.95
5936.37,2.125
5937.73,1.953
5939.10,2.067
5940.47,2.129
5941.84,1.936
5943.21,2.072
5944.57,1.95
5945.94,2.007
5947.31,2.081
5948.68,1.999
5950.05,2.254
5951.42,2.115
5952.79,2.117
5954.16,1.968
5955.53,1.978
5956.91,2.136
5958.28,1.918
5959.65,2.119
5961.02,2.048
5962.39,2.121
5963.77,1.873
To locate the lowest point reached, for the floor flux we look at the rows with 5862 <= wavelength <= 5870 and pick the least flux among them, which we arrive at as 1.881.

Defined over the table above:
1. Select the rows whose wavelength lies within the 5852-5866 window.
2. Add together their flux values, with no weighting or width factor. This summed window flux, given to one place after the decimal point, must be 22.6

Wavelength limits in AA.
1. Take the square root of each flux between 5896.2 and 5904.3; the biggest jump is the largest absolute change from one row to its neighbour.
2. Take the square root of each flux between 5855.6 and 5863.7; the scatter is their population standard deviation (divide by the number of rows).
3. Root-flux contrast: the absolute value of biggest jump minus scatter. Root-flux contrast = 0.014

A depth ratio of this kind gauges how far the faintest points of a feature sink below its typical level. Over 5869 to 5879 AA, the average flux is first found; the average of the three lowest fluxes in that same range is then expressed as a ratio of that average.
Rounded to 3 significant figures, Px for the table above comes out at 0.963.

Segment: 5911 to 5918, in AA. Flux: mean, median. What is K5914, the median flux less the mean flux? -0.007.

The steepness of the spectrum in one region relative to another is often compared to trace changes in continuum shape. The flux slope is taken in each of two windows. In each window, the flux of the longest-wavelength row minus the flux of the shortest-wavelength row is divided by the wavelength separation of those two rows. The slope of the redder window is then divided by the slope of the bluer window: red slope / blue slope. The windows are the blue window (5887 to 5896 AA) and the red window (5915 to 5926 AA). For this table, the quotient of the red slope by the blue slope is -1.4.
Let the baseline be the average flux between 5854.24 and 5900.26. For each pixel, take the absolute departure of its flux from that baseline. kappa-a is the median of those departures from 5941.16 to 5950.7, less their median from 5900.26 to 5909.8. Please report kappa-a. -0.012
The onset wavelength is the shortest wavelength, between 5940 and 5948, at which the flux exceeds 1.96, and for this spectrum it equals 5940.47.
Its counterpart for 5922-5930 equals 5922.71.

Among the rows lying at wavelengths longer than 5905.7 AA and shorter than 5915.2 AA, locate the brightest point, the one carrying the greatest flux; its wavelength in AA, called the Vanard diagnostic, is 5906.37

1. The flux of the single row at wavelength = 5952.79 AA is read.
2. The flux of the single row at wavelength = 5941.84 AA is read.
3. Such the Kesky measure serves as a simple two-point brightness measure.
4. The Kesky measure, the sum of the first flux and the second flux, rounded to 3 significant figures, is 4.05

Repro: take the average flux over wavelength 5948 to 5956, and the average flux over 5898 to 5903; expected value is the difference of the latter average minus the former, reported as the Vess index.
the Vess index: -0.09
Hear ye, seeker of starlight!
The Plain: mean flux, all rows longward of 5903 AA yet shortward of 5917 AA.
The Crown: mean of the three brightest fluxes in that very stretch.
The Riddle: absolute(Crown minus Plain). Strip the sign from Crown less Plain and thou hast 0.137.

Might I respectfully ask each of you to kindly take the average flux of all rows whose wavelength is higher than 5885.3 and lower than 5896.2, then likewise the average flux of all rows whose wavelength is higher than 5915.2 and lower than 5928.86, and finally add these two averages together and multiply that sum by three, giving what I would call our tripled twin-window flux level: 11.5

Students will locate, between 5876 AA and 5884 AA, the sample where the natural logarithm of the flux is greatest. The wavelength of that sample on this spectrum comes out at 5877.88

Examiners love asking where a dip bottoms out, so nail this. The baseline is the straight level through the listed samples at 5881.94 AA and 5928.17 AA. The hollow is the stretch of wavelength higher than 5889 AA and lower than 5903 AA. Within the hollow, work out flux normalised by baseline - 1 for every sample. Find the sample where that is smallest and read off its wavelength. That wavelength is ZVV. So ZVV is 5890.07 AA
